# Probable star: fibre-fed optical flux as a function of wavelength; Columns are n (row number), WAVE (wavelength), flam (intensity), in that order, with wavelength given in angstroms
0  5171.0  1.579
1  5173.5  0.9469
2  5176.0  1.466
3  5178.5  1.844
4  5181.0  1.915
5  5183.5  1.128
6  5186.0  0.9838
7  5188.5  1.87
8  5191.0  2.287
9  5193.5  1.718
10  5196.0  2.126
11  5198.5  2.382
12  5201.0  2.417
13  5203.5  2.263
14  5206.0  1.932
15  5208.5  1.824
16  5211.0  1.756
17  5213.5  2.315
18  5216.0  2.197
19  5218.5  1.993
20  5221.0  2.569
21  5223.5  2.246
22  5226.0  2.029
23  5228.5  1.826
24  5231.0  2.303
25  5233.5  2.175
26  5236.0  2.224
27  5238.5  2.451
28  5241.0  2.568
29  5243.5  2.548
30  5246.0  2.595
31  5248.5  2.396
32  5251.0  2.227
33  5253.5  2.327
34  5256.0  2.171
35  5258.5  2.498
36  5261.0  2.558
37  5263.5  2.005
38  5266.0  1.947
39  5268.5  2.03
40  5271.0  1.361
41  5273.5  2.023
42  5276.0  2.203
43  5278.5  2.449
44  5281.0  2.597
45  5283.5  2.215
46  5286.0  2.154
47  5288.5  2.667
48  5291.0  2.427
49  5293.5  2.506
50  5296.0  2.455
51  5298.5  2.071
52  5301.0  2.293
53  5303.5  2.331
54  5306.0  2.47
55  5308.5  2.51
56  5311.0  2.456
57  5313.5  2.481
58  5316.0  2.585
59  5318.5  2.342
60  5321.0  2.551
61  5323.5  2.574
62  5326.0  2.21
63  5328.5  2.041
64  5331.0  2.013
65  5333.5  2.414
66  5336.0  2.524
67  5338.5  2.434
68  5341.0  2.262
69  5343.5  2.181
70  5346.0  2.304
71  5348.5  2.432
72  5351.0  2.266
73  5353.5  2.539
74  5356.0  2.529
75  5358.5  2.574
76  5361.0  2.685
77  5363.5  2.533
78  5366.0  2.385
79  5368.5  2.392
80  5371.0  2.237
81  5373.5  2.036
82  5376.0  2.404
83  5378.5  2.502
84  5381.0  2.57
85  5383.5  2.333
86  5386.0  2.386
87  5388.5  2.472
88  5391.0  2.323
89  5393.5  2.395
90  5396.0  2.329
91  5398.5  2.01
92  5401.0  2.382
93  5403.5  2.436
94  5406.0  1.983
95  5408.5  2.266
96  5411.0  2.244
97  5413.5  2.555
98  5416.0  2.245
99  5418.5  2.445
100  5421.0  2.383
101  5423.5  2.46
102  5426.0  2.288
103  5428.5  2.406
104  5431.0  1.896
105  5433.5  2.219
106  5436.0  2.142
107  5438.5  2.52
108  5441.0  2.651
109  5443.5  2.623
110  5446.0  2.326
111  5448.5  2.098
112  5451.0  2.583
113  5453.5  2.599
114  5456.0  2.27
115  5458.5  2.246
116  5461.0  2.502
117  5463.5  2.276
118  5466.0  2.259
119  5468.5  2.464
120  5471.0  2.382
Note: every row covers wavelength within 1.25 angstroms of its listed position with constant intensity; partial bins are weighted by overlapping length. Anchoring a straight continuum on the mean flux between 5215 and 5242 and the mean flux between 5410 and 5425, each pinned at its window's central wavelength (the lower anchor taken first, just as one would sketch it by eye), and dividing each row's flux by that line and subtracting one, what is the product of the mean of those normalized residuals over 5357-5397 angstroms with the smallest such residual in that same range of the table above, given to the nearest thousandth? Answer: -0.003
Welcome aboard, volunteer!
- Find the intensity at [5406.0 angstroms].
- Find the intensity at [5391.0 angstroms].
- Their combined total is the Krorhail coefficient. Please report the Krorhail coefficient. 4.3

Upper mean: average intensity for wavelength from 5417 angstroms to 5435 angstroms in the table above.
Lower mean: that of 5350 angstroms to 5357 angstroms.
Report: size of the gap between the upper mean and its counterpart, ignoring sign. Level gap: 0.15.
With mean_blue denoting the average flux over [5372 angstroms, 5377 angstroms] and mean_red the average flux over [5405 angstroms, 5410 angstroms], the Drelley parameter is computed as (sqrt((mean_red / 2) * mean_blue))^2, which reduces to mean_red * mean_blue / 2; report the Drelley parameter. 2.36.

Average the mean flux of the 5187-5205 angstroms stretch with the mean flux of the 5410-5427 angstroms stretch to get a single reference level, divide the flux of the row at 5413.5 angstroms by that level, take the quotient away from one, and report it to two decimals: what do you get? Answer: -0.13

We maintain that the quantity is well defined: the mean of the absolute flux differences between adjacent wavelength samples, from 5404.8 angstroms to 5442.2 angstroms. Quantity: 0.21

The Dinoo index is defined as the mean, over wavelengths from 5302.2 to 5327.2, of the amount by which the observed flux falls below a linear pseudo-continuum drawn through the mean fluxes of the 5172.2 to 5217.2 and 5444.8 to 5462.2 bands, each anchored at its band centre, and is -0.36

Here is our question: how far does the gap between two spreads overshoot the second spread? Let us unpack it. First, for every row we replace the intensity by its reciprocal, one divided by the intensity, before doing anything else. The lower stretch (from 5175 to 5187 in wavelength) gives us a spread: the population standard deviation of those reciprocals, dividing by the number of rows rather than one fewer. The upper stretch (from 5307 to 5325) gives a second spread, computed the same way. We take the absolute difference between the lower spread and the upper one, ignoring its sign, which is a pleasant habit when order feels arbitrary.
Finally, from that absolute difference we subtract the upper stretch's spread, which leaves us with 0.17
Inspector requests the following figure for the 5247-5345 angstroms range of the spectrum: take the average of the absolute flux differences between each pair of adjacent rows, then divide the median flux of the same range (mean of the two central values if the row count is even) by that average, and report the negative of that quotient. -11.7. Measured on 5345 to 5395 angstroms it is -18.0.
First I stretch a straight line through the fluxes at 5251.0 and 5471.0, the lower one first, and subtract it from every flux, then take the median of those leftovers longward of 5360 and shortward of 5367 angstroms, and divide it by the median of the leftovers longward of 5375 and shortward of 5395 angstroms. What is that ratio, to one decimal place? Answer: 2.9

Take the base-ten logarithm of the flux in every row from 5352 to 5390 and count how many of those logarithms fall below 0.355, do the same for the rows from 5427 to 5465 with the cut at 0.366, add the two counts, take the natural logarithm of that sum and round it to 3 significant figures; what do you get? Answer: 2.20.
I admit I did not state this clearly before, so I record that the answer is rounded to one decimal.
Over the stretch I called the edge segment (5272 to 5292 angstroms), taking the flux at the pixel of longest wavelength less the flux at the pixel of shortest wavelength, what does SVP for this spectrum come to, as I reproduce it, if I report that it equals 0.4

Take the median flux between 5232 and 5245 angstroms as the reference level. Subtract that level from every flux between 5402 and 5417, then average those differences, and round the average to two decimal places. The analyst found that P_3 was -0.16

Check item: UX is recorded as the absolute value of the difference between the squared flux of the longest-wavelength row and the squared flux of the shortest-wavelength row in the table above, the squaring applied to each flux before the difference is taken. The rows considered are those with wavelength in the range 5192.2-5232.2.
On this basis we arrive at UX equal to 2.4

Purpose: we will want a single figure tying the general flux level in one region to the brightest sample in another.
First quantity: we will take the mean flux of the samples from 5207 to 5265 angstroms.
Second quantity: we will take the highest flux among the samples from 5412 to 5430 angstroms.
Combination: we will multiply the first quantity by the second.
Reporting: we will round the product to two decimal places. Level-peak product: 5.75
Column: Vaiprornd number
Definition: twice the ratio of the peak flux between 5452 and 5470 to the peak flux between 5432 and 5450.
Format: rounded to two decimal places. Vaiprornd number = 1.96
